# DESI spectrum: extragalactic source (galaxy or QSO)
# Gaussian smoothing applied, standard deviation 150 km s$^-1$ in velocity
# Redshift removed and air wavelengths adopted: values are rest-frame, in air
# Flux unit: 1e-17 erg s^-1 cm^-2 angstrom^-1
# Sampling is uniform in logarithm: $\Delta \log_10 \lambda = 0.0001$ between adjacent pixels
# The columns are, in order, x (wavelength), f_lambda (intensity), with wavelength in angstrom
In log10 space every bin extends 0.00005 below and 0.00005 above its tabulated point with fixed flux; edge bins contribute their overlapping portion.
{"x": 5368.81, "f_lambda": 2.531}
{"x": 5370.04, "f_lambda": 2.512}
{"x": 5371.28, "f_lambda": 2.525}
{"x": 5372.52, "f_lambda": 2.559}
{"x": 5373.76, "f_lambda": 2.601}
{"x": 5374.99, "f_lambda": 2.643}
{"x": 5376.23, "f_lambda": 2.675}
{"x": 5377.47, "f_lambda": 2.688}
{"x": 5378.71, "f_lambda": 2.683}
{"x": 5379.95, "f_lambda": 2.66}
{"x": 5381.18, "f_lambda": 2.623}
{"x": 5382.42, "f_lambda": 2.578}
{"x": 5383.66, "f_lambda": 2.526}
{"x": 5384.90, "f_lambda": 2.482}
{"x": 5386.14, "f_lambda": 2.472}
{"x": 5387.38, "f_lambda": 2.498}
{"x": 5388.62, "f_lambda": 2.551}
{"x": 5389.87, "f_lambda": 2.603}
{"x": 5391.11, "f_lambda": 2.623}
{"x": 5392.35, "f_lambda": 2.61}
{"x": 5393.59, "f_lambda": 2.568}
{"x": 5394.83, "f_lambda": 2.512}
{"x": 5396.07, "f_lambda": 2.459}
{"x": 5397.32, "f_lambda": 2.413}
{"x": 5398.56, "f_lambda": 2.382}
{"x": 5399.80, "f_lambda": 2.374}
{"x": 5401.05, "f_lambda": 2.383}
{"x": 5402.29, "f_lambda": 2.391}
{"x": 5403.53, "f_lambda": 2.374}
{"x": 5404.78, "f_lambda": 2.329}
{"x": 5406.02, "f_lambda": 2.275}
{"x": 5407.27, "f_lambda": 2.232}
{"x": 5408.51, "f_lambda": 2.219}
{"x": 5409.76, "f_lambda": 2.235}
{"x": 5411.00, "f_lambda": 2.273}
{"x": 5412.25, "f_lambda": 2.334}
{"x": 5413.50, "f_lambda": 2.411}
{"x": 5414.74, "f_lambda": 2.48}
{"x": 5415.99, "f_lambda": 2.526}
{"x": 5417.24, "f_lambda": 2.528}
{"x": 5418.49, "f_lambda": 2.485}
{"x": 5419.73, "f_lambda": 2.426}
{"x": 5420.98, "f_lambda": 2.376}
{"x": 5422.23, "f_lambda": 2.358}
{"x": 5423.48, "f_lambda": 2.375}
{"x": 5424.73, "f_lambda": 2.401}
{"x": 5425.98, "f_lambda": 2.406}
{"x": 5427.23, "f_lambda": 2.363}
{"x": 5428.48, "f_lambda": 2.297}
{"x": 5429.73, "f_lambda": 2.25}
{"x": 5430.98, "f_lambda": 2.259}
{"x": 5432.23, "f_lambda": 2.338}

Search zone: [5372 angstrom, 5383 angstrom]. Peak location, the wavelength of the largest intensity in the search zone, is 5377.47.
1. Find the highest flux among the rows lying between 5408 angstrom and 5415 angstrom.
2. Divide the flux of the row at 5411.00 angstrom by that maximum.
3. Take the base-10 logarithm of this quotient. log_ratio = -0.04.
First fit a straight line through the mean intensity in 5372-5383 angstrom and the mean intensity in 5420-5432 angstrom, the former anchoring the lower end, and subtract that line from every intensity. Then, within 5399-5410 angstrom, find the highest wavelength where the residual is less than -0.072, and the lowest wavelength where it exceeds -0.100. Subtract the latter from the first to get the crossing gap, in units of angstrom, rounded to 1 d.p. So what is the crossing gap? 7.5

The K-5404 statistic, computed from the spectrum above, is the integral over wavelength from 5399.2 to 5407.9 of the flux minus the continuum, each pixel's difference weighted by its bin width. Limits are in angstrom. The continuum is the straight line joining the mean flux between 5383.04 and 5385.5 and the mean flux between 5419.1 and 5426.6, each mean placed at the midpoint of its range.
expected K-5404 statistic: -1.0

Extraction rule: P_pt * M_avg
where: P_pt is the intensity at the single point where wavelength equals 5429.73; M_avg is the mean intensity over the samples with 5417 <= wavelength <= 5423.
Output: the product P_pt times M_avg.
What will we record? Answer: 5.5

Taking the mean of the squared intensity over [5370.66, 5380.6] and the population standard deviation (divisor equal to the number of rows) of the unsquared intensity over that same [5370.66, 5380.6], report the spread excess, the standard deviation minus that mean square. -6.9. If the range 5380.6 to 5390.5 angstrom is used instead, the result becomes -6.4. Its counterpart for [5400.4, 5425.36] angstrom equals -5.5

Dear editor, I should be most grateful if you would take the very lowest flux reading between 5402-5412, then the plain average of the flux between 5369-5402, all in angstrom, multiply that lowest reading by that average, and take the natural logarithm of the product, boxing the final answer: 1.73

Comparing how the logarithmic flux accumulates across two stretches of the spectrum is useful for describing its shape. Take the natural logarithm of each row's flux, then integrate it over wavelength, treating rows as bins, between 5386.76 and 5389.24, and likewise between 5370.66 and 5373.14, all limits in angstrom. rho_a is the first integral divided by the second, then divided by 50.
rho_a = 0.0199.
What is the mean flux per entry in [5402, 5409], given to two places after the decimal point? 2.30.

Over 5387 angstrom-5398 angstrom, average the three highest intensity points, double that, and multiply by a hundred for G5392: 522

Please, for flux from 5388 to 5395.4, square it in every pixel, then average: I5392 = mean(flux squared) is 6.6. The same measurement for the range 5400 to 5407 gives 5.5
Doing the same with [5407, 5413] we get 5.1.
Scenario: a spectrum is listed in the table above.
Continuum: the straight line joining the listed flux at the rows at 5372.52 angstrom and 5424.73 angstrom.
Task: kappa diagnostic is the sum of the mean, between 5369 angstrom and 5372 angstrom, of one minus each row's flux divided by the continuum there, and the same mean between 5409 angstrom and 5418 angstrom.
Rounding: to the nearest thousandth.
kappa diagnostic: 0.033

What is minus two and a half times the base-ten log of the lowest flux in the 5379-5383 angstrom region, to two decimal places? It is -1.03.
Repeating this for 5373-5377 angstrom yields -1.04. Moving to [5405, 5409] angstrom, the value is -0.87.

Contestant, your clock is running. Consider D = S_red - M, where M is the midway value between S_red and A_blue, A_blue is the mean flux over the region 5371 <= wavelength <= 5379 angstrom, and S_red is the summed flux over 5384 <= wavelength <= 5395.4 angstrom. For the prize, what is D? 10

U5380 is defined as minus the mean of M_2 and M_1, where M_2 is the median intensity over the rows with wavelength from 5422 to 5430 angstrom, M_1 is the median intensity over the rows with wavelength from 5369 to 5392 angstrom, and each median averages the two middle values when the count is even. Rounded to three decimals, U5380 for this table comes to -2.476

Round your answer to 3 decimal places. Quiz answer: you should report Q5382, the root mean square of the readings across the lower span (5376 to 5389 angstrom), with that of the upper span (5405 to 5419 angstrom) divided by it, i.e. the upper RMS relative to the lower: 0.915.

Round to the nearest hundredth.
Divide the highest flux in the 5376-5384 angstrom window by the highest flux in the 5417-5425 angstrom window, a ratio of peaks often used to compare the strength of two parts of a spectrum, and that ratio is 1.06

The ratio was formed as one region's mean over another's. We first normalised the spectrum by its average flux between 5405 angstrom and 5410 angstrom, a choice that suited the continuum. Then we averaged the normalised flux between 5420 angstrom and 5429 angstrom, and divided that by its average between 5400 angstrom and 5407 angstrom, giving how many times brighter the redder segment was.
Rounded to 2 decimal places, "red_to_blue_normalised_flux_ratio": 1.01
